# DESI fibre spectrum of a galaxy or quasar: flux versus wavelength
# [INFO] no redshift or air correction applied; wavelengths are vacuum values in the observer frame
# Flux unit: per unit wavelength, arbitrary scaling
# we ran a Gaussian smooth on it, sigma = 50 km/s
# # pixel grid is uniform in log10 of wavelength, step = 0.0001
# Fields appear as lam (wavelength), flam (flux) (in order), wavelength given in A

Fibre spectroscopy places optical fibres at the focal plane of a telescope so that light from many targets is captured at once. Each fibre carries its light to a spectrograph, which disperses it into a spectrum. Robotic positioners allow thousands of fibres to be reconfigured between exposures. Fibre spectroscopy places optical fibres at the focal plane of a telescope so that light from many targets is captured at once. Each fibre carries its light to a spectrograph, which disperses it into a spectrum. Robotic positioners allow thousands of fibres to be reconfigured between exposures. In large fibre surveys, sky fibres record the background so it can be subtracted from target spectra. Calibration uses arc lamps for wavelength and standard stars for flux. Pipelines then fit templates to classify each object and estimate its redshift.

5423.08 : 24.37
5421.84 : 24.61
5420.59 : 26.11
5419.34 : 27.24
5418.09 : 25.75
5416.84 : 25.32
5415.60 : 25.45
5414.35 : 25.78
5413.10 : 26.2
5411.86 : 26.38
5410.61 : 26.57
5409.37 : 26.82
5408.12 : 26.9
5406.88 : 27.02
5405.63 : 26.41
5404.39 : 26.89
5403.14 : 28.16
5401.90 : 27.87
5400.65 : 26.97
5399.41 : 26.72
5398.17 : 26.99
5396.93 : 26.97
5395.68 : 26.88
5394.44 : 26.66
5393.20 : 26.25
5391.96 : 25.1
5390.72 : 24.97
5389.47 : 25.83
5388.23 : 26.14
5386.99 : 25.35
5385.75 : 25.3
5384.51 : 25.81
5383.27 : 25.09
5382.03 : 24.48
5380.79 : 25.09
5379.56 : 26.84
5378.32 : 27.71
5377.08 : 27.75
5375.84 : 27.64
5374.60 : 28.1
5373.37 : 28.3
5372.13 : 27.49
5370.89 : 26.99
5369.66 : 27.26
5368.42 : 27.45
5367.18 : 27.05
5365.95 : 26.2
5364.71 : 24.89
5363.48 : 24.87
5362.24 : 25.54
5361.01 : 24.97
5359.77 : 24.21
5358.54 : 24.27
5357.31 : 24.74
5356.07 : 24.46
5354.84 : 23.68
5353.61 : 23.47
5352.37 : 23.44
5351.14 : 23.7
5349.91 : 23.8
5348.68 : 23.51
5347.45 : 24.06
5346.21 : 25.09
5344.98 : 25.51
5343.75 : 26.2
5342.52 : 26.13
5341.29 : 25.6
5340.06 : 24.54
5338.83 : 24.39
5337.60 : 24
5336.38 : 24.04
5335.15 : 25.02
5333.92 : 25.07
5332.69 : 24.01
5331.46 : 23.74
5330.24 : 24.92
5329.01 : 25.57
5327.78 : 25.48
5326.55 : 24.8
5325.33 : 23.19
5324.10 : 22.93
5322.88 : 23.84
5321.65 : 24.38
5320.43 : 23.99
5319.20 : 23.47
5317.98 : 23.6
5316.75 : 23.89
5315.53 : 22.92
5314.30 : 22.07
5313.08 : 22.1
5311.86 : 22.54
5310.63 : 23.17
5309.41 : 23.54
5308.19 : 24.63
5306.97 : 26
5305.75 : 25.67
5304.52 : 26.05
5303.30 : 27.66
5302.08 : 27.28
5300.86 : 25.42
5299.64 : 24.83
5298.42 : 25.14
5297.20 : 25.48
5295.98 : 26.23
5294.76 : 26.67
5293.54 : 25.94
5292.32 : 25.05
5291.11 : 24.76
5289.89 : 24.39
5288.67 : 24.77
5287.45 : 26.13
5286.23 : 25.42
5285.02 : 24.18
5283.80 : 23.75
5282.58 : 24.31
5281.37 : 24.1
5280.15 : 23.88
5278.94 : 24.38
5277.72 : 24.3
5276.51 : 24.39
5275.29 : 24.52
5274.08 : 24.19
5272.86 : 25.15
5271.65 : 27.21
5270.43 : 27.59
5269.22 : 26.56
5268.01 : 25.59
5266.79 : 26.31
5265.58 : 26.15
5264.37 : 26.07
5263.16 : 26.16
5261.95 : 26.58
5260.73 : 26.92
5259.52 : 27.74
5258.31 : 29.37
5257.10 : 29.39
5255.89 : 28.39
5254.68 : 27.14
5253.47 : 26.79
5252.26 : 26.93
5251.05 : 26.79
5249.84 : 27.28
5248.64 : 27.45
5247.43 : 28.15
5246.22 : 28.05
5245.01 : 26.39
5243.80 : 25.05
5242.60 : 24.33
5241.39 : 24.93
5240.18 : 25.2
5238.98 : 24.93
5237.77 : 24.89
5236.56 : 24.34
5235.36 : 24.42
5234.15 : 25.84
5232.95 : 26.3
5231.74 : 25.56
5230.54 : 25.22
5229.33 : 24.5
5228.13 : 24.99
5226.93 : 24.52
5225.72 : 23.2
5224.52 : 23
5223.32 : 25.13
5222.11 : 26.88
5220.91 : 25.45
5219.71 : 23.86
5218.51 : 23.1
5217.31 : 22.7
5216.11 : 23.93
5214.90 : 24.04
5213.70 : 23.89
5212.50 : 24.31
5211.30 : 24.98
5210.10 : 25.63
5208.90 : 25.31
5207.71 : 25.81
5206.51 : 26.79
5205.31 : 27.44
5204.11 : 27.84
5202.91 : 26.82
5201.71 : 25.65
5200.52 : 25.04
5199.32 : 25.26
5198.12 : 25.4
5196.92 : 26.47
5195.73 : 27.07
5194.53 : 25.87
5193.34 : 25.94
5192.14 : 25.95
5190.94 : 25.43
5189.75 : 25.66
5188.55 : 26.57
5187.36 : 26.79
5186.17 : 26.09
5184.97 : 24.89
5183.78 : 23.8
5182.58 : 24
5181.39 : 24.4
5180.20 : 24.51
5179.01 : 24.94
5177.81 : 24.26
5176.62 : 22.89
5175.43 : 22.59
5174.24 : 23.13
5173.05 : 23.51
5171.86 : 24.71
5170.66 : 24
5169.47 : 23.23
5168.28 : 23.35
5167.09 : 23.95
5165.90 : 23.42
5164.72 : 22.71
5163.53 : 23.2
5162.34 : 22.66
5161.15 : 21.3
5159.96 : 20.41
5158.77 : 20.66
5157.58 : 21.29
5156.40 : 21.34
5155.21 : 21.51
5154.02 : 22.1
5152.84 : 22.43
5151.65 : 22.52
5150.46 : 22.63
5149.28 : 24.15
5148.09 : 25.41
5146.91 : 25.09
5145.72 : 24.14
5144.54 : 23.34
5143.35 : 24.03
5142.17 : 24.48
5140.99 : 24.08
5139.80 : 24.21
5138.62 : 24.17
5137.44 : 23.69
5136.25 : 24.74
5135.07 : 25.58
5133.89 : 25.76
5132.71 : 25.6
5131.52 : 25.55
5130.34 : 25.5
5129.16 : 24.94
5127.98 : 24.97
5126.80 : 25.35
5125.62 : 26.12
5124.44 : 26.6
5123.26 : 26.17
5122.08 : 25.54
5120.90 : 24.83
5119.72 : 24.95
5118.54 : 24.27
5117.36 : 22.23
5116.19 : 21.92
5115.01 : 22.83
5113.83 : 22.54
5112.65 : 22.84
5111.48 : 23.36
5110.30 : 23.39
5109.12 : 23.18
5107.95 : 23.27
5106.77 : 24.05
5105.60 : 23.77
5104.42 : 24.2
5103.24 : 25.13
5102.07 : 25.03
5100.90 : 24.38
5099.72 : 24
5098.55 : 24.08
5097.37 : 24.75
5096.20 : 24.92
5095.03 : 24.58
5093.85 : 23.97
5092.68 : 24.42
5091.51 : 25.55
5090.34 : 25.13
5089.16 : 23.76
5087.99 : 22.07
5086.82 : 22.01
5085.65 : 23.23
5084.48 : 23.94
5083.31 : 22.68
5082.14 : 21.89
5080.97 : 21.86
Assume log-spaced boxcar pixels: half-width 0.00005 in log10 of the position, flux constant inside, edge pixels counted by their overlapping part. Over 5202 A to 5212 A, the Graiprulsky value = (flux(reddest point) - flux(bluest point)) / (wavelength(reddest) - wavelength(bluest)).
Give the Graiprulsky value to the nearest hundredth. -0.22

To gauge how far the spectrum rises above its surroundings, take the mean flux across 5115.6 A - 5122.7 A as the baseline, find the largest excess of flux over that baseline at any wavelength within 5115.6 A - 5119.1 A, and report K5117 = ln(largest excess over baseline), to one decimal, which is -1.2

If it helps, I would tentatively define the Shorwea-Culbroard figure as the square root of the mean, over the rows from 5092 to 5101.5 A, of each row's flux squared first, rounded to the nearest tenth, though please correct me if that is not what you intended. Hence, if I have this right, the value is 24.4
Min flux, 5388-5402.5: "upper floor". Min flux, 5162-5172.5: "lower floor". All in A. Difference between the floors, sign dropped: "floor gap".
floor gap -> 2.3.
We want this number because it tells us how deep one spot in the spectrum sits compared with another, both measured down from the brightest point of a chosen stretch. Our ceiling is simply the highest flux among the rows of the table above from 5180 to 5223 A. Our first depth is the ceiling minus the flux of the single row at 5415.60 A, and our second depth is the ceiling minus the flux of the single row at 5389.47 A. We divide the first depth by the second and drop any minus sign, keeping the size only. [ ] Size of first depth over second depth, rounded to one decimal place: 1.2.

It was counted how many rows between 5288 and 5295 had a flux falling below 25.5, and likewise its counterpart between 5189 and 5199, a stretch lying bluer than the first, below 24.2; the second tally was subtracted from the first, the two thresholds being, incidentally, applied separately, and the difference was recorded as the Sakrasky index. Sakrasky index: 4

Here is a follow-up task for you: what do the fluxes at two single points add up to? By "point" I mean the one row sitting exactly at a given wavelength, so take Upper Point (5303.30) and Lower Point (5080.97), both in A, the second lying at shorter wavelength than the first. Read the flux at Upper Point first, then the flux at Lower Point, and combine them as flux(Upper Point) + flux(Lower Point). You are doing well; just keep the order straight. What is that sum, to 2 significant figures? 50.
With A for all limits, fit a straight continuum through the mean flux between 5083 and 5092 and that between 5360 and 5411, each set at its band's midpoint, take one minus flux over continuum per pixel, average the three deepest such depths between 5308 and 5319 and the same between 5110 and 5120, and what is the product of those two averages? 0.0092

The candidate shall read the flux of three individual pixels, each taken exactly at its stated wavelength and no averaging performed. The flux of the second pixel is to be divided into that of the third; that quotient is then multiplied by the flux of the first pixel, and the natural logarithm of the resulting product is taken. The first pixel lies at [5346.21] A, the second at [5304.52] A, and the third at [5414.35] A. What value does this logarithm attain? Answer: 3.21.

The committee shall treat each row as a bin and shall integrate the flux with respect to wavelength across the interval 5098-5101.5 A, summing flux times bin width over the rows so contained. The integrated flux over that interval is 85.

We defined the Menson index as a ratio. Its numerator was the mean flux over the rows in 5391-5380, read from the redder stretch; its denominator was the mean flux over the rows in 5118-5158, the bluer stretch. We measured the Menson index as 1.04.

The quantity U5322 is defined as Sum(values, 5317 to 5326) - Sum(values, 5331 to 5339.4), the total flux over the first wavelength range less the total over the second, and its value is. -5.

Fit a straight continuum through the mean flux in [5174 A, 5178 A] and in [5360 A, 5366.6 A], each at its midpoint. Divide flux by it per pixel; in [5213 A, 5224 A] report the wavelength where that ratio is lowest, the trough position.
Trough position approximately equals 5217.31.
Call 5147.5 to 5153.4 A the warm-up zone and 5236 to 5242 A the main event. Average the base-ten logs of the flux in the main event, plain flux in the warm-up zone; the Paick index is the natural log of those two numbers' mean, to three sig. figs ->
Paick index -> 2.52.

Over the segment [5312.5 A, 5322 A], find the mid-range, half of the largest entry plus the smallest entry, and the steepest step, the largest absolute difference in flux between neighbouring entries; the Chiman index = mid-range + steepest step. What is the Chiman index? 24.2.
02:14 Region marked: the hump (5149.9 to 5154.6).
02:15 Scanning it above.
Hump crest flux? 22.63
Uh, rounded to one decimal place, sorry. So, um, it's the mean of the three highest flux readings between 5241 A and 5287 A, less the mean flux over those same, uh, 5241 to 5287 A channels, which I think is 2.9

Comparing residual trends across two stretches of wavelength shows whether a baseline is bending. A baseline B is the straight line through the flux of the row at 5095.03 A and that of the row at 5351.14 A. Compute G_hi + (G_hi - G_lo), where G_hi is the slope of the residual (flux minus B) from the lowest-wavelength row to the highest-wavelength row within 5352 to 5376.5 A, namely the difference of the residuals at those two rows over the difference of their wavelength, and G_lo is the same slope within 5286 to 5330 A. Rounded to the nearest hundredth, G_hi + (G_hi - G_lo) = 0.36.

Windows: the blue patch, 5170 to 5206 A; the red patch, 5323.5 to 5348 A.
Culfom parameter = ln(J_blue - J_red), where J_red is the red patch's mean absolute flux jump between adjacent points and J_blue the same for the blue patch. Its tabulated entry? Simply -3.9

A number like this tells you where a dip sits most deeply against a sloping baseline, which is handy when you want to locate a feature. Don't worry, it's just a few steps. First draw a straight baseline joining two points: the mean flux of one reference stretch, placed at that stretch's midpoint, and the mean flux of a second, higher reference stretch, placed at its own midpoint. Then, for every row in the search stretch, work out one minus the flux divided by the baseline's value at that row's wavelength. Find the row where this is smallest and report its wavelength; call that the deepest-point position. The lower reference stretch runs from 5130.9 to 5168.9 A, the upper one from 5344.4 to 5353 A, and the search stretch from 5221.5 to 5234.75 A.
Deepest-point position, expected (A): 5222.11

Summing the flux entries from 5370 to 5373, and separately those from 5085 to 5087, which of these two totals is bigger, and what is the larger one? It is 54.5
